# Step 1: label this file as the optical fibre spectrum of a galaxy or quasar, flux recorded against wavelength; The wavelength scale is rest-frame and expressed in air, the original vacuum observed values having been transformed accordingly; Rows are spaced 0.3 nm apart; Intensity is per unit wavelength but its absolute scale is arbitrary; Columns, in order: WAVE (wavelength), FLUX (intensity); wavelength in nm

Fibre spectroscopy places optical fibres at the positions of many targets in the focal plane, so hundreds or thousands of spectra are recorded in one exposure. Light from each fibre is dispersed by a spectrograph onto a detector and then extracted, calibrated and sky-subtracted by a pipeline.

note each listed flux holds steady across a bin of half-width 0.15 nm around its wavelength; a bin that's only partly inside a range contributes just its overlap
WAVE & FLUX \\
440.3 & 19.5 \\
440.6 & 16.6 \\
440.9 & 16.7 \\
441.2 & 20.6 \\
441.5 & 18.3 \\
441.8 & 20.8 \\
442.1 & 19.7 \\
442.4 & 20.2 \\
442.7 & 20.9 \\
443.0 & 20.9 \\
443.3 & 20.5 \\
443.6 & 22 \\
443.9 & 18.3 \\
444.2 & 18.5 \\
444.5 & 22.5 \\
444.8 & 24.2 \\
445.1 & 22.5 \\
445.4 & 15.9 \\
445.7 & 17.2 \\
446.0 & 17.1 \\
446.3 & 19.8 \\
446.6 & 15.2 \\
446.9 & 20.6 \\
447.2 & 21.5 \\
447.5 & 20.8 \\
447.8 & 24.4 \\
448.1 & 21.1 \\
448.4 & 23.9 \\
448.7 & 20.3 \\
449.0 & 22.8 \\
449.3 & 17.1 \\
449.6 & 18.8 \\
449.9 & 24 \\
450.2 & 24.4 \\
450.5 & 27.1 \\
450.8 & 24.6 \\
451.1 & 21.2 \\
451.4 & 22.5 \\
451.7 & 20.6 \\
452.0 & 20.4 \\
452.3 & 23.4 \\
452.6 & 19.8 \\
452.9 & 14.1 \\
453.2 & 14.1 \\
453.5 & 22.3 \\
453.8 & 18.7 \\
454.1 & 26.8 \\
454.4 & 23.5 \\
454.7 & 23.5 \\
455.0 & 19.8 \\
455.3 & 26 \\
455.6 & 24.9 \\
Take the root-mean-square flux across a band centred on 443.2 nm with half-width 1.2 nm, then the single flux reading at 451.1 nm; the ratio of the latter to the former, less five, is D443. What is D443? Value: -3.95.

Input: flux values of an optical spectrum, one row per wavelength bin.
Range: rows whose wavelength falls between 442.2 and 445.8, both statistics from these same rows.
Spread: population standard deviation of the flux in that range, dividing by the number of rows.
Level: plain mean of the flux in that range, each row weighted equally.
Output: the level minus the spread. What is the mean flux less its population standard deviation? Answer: 18.0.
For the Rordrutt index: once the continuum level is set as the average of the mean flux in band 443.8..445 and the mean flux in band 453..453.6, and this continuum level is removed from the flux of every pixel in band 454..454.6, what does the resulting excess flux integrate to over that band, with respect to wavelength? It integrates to 3.4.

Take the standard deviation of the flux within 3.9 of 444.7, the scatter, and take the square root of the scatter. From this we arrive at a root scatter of 1.6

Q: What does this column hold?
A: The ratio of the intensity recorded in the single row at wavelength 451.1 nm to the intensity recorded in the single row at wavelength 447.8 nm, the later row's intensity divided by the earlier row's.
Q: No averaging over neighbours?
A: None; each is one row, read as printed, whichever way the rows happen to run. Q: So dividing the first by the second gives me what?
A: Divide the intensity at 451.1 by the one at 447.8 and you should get 0.87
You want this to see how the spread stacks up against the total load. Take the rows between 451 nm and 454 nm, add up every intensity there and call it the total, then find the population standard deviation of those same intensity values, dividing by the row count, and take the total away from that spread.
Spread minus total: -194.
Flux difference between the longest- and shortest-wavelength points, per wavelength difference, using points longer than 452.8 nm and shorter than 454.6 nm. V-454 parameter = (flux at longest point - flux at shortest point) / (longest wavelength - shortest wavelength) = 6.3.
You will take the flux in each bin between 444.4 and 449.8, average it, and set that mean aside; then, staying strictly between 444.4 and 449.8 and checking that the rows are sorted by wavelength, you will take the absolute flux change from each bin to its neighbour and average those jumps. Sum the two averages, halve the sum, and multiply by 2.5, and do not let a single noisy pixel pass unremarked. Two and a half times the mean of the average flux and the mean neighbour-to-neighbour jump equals 29.0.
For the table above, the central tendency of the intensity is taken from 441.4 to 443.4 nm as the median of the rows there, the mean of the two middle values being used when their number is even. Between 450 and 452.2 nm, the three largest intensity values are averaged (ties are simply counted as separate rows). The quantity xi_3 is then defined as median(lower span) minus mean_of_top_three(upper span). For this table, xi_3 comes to -5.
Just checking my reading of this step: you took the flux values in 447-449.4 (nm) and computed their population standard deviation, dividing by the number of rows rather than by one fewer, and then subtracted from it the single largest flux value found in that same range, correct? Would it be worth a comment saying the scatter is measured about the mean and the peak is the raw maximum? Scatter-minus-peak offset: -22.2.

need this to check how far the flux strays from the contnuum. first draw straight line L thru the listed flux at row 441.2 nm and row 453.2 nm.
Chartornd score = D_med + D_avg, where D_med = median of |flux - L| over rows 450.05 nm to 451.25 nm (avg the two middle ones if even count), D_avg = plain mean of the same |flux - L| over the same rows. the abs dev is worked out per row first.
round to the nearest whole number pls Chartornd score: 18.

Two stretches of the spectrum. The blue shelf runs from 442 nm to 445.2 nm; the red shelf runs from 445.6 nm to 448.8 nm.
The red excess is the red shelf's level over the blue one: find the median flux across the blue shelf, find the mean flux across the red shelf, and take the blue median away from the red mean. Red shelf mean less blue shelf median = -0.7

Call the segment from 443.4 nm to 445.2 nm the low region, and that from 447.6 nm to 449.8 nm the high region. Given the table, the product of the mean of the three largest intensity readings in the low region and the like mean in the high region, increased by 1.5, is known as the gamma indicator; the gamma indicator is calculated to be 548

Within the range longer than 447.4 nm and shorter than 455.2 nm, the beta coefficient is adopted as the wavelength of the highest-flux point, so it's 450.5 nm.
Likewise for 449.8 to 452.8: 450.5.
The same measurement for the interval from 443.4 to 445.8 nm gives 444.8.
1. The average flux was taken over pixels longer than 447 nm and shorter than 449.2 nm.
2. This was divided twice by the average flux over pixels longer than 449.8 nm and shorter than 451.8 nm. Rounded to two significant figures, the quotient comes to 0.040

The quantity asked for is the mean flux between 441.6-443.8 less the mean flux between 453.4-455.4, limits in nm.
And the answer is -2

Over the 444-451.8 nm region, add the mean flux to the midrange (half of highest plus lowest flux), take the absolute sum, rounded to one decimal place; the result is 42.2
